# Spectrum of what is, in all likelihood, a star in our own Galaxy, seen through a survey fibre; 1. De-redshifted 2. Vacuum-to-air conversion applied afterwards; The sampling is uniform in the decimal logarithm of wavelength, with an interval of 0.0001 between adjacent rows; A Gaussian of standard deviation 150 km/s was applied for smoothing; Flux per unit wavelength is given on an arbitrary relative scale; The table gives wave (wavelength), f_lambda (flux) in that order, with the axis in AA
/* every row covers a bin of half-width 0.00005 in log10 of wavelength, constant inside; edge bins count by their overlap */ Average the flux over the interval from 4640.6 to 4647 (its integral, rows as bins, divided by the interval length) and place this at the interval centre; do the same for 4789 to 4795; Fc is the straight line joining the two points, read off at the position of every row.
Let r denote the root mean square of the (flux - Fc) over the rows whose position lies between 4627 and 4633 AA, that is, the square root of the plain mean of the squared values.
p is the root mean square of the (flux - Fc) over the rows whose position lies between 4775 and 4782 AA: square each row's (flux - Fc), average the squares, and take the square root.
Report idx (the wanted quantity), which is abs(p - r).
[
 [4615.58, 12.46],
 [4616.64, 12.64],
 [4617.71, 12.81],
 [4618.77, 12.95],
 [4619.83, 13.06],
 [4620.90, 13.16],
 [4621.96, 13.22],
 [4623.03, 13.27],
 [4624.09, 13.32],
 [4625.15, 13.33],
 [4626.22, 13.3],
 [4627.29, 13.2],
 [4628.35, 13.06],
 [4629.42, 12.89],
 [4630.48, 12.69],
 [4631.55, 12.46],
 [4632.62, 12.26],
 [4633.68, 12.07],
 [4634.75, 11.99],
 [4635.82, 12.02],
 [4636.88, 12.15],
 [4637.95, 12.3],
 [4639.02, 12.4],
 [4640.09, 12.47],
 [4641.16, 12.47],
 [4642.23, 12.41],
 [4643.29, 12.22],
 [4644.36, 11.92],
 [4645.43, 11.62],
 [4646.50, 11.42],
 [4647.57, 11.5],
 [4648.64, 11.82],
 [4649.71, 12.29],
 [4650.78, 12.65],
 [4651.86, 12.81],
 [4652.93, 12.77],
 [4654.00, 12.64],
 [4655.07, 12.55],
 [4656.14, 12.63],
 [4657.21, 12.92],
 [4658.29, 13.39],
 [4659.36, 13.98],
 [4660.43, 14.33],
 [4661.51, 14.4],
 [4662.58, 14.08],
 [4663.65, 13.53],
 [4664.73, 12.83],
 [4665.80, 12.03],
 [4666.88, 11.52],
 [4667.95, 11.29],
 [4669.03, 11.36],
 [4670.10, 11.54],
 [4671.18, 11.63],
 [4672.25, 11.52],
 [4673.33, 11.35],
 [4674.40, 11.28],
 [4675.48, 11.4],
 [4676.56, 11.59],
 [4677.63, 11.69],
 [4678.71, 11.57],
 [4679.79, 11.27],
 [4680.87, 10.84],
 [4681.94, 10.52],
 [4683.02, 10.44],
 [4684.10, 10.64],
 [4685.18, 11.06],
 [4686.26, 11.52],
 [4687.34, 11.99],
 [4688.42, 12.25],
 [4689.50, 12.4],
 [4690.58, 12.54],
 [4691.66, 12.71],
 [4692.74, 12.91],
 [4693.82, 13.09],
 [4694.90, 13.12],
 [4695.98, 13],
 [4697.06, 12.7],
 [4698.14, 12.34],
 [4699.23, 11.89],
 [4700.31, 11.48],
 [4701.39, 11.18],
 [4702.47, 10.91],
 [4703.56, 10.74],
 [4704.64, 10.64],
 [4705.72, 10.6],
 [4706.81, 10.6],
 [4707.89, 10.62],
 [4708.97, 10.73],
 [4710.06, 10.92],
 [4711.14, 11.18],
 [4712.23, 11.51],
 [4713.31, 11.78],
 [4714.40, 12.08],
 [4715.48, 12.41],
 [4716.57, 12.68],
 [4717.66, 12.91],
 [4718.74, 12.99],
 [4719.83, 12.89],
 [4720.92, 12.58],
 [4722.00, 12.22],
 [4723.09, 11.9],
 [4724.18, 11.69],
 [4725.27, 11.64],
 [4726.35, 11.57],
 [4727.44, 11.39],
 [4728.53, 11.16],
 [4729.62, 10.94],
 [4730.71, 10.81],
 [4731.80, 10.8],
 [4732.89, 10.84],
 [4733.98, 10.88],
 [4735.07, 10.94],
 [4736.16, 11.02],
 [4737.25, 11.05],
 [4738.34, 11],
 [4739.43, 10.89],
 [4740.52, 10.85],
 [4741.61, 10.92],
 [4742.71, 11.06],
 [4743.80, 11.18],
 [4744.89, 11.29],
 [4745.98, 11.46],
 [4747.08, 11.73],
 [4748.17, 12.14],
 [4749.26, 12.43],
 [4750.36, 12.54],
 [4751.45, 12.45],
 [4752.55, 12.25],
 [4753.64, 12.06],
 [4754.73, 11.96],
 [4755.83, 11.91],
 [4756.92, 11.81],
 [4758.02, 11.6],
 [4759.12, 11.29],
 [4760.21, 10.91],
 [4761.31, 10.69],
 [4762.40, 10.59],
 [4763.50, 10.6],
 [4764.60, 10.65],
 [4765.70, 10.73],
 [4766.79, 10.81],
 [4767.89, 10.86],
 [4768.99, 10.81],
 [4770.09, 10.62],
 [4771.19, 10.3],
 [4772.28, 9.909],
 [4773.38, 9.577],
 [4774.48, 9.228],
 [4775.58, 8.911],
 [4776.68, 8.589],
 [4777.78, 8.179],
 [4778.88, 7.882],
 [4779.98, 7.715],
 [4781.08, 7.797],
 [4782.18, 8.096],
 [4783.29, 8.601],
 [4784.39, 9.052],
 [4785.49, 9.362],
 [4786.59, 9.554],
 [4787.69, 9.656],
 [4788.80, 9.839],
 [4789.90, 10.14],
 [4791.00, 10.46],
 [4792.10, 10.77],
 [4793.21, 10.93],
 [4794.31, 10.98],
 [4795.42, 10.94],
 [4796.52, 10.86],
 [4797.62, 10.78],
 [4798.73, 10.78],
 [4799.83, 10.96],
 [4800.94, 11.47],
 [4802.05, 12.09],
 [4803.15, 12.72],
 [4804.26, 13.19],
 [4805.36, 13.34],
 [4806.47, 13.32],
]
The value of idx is 1.9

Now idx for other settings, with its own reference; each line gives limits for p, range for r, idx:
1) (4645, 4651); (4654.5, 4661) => 1.1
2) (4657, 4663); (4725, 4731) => 1.8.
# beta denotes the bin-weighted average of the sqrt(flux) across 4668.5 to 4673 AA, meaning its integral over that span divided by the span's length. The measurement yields 3.39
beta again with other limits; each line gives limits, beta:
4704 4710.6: 3.27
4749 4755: 3.51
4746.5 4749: 3.46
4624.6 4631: 3.62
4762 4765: 3.25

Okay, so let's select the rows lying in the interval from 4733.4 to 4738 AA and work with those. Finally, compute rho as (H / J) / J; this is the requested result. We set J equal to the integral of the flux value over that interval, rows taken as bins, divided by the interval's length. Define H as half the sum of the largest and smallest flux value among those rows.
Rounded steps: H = 11.0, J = 11.0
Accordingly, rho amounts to 0.0910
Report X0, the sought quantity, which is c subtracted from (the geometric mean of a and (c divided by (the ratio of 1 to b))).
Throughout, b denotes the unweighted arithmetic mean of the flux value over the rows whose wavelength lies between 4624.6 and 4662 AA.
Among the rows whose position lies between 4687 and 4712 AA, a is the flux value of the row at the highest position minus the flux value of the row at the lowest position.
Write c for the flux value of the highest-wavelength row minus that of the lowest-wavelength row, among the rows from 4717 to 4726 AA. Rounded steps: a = -0.8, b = 12.6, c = -1.3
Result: 5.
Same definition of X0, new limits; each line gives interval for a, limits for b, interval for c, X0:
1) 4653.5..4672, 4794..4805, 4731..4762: 1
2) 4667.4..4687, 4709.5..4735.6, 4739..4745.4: 1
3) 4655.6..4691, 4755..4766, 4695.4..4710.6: 4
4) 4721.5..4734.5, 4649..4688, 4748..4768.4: 6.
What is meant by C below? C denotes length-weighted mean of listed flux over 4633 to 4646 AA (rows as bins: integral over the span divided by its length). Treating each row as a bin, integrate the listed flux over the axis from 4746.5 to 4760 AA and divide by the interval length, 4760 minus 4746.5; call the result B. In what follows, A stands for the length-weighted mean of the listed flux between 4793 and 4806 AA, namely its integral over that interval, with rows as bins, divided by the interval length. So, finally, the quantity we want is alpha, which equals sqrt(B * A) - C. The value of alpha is -0.4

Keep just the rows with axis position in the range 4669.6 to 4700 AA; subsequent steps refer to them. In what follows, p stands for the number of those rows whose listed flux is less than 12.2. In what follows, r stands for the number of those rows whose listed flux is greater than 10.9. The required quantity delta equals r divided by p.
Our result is 1.33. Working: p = 18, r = 24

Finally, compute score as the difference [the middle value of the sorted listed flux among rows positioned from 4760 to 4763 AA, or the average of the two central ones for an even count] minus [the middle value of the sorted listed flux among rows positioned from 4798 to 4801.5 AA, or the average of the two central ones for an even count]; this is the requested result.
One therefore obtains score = -0.3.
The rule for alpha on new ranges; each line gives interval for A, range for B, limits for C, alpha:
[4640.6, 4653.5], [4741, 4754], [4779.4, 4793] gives 2.7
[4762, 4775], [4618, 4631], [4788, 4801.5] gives 1.0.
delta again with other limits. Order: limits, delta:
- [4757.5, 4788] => 0.11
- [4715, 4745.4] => 1.05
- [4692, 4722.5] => 1.47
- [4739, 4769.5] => 0.75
